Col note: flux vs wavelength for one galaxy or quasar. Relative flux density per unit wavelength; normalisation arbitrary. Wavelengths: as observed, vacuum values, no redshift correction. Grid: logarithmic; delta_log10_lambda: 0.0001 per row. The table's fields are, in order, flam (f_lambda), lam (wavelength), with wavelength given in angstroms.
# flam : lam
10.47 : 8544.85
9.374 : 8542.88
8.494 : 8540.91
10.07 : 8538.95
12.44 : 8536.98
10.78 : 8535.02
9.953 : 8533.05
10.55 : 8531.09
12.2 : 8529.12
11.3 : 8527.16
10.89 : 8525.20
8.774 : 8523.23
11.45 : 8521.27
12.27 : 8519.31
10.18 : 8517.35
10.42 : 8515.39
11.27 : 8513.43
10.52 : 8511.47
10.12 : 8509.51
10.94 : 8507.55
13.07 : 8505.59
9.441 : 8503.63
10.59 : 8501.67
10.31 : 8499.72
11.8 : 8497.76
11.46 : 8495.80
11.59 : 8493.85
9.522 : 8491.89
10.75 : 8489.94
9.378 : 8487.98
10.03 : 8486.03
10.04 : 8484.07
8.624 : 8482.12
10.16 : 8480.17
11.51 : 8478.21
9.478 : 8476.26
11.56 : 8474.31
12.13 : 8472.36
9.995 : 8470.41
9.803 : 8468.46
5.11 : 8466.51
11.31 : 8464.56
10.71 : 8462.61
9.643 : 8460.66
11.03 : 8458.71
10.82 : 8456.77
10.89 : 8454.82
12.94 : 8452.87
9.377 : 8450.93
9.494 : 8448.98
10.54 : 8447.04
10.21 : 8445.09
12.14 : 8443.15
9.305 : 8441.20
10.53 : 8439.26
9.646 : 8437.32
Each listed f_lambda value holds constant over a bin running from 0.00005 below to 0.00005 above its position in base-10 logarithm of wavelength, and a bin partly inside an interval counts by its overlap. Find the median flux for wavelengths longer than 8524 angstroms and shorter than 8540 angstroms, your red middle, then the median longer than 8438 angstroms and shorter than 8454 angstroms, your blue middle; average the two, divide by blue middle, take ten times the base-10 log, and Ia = 0.10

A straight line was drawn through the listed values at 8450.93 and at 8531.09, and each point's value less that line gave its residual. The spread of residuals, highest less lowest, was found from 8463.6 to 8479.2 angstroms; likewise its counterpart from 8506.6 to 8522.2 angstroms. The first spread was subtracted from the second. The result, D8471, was -4.9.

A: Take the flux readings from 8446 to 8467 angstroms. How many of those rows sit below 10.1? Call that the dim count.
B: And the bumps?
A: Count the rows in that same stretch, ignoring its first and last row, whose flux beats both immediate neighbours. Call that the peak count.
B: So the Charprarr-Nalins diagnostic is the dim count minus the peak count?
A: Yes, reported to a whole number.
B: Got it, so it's 1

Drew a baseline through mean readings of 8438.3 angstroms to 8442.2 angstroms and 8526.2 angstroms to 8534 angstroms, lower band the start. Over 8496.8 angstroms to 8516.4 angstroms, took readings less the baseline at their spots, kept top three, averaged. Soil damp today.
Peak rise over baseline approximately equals 1.34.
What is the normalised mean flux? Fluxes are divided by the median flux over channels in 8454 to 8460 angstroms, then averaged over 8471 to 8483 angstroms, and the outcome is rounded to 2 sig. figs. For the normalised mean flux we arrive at 0.97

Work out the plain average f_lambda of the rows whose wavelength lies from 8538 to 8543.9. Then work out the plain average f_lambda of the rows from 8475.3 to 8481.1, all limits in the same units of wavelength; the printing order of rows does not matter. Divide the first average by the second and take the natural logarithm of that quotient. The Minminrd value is -0.11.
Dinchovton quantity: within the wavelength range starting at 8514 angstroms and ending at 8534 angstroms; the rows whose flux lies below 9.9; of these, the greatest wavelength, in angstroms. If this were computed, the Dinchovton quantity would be 8523.23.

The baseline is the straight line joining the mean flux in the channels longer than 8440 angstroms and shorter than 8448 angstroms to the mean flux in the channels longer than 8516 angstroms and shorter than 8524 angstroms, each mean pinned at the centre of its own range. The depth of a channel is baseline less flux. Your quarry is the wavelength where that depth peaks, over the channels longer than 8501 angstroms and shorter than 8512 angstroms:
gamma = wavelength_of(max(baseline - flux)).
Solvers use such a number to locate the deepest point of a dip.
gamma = 8503.63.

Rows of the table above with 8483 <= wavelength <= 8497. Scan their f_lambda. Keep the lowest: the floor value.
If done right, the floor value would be 9.378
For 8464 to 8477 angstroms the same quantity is 5.11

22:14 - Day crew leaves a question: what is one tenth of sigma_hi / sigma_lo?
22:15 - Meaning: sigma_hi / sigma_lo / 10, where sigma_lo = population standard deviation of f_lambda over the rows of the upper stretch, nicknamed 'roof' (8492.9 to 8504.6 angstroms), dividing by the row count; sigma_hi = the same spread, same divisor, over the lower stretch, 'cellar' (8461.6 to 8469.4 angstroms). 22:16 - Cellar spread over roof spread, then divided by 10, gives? 0.29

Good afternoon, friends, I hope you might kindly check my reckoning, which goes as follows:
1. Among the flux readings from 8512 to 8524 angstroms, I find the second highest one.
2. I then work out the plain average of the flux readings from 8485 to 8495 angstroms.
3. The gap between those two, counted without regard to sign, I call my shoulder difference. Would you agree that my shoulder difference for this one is 1.2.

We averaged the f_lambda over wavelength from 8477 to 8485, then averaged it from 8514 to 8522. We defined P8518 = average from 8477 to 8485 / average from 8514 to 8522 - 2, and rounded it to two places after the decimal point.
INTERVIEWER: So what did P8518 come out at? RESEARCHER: -1.09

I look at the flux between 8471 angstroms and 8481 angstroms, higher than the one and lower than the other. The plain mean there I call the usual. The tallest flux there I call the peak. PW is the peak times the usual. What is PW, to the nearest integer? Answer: 133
